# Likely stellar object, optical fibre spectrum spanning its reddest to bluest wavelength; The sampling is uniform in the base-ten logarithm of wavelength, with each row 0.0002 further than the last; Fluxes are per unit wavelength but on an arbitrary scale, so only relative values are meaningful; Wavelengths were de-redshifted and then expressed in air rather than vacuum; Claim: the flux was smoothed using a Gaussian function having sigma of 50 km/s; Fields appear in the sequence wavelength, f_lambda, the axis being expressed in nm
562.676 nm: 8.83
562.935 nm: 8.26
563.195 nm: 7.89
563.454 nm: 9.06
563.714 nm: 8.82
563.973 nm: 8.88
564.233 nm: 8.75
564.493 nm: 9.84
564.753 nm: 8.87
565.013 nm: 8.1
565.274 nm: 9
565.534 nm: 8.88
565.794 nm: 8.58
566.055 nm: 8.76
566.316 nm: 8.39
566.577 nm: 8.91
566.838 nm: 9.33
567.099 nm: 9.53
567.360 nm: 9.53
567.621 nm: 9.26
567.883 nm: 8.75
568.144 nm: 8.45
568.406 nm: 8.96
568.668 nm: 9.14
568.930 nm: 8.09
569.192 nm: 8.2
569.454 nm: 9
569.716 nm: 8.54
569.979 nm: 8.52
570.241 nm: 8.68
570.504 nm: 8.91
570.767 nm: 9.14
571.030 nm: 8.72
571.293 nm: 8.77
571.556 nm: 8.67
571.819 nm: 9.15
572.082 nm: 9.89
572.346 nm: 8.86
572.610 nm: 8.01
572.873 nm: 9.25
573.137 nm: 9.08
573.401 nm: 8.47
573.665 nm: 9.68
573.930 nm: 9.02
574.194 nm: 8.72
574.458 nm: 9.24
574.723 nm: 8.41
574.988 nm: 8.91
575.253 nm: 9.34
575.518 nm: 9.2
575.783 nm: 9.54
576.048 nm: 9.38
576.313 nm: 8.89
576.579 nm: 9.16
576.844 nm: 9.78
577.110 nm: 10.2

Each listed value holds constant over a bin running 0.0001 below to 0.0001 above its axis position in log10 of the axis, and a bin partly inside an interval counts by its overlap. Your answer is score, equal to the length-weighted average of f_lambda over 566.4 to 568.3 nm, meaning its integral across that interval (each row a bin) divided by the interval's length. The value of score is 9.09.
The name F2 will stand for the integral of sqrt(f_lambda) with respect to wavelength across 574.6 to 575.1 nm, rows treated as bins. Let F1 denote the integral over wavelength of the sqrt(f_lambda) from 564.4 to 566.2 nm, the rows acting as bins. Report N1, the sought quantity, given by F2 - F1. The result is -3.9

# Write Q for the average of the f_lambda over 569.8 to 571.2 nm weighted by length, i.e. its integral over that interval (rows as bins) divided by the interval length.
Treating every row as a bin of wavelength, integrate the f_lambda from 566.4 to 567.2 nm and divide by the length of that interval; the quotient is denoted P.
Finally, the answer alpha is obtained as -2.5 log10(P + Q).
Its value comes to -3.14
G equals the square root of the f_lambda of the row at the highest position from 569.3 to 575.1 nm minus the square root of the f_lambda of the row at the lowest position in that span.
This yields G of -0.02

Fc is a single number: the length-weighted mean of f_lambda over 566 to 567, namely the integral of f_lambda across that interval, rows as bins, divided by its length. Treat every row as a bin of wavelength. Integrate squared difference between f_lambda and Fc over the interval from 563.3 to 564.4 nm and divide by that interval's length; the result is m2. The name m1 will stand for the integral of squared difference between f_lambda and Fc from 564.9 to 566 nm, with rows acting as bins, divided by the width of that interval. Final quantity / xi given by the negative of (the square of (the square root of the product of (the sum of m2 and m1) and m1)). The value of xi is -0.035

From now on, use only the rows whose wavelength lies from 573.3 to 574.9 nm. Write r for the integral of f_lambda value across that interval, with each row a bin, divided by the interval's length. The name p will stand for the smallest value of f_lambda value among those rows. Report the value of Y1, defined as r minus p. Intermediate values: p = 8.41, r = 8.93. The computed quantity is 0.52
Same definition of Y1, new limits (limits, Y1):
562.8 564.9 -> 0.90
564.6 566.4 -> 0.57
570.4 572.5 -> 0.33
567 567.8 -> 0.14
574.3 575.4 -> 0.56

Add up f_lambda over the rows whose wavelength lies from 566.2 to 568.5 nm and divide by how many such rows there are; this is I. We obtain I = 9.01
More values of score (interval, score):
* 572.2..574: 8.91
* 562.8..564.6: 8.77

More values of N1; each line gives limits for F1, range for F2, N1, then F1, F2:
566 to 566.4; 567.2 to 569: 4.2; 1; 5.4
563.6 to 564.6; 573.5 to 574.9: 1.2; 3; 4.2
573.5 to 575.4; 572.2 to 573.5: -1.9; 6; 3.8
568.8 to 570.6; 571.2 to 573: 0.1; 5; 5.4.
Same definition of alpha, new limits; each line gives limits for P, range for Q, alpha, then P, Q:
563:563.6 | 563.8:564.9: -3.11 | 8.45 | 9.06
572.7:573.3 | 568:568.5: -3.12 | 9.06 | 8.69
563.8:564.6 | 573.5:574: -3.16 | 9.12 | 9.32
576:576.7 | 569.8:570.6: -3.13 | 9.11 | 8.68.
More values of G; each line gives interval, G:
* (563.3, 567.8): 0.03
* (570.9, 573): 0.09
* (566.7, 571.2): -0.10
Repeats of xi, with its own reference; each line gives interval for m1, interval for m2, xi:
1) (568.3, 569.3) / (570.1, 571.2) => -0.093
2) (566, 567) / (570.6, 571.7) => -0.022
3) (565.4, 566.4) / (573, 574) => -0.023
